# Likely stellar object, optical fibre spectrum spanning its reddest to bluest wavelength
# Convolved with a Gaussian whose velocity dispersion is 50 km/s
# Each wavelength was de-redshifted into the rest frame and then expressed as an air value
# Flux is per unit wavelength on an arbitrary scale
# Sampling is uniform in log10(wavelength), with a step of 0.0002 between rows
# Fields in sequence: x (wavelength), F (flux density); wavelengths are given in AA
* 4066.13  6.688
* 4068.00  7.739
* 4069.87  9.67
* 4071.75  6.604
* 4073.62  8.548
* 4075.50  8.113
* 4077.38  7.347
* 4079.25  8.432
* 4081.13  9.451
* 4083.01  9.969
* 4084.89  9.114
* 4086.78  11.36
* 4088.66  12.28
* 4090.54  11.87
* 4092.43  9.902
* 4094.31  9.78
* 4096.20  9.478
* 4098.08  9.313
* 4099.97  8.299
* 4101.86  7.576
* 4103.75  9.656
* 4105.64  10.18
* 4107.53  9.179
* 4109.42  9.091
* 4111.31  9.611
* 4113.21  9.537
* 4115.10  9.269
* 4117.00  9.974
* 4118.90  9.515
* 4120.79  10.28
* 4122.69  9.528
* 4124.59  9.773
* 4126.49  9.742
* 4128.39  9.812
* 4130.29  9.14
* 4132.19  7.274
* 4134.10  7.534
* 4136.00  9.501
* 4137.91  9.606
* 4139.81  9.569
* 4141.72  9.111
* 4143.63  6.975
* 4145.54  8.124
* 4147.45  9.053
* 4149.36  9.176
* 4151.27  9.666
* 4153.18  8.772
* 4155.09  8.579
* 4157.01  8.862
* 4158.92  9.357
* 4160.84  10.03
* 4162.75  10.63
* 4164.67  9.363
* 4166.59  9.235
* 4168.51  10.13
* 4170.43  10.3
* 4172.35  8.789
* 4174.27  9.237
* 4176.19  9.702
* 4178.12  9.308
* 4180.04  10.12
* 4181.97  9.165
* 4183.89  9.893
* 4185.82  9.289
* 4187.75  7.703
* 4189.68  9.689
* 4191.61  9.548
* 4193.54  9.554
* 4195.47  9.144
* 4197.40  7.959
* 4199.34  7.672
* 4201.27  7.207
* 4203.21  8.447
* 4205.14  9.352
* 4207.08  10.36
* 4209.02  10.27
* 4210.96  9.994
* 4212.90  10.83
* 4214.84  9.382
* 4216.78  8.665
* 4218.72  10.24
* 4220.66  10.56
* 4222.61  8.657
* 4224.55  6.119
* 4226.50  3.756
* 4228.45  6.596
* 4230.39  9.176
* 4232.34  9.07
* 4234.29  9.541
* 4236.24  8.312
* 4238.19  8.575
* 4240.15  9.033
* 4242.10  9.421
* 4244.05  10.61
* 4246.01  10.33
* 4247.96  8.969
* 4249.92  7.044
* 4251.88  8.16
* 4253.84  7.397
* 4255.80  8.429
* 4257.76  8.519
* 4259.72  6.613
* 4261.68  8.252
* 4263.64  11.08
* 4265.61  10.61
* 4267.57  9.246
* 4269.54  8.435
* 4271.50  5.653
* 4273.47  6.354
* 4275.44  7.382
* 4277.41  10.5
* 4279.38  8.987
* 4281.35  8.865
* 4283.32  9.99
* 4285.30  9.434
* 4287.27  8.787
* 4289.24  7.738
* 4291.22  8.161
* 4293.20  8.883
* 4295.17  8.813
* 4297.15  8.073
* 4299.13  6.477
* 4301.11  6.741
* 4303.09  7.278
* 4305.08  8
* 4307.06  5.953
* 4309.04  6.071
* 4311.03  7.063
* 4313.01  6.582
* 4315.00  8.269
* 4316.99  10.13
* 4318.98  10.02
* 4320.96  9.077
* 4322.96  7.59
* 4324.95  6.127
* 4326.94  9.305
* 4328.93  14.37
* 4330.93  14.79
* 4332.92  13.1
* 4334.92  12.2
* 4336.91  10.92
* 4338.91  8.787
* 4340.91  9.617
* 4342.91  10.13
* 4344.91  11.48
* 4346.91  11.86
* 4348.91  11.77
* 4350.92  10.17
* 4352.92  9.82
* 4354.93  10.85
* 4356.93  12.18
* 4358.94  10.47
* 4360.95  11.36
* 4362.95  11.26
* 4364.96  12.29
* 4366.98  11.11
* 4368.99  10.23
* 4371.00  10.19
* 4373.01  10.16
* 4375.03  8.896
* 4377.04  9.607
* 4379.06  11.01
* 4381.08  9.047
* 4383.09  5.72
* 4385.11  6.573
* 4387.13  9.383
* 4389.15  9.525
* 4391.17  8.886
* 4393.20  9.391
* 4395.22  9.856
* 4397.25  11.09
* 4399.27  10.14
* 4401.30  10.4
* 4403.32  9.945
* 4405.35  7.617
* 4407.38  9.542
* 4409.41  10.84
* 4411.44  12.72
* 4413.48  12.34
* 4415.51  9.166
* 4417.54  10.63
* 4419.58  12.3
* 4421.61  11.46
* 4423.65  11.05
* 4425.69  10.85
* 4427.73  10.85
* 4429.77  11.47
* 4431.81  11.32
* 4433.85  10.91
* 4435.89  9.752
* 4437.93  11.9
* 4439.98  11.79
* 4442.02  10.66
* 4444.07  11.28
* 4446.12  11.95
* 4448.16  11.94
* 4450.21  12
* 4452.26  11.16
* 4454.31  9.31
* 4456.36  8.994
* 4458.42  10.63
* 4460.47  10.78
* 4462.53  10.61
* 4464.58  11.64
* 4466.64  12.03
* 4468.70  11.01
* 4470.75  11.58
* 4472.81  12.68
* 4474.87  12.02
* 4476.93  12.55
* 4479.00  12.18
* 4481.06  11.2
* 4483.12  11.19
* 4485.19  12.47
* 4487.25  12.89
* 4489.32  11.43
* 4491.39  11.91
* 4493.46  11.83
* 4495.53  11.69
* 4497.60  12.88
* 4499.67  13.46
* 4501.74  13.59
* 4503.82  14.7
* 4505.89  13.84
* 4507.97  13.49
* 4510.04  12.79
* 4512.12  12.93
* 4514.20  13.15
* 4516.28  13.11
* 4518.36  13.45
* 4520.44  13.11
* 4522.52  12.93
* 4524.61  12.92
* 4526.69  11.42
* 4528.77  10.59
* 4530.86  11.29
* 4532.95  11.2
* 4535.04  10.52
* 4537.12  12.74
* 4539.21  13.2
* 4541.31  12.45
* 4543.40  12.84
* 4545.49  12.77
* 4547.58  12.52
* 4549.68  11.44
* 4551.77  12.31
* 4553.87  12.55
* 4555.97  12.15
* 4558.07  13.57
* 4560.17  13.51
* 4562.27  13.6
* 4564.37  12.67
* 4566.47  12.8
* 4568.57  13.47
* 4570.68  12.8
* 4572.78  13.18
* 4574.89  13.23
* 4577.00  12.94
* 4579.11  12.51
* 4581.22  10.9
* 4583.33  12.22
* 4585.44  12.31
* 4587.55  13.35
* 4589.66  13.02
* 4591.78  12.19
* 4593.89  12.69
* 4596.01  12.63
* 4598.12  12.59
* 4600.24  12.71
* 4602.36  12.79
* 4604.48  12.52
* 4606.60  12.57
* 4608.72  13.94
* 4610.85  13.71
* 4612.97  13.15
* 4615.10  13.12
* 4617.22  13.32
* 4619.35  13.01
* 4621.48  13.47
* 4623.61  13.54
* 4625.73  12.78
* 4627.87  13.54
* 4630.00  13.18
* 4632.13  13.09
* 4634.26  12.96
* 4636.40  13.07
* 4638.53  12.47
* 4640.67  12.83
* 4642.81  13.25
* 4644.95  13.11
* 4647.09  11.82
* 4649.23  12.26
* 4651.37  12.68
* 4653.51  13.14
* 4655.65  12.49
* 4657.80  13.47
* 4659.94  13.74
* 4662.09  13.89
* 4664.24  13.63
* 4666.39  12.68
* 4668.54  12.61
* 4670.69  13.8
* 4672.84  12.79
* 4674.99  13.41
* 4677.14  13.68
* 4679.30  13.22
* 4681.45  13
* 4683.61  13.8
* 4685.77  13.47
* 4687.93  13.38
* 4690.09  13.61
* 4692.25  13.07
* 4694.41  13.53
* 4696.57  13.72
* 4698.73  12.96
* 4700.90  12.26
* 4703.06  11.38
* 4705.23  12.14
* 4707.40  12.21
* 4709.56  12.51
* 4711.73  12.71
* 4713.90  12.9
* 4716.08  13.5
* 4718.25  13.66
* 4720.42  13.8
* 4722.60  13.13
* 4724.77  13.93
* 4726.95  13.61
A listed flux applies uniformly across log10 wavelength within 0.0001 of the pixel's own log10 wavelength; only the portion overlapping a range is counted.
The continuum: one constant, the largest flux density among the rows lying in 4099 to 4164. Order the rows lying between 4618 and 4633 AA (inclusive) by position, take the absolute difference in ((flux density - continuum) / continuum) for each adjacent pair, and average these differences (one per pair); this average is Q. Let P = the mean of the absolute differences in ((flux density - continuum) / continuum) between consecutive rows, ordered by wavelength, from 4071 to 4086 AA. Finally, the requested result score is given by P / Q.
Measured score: 2.27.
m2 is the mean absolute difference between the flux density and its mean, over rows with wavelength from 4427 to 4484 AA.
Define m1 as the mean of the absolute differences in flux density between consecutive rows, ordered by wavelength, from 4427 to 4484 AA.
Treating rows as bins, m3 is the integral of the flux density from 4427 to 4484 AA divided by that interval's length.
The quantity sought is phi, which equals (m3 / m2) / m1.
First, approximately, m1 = 0.69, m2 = 0.67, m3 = 11.3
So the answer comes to 24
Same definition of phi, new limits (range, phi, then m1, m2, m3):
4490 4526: 62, 0.40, 0.53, 13.0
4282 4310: 11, 0.73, 1.01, 7.9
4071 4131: 16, 0.73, 0.78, 9.4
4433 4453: 26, 0.75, 0.58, 11.3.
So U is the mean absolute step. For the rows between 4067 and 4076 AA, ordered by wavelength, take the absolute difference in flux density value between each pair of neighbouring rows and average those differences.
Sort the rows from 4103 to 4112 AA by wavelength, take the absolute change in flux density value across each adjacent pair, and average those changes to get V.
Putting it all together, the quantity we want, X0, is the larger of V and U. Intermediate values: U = 1.8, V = 0.533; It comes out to 1.8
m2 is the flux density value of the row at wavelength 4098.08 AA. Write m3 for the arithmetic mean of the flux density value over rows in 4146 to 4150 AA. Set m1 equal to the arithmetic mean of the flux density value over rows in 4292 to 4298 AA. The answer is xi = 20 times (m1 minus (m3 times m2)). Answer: -1526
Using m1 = 8.6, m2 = 9.313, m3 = 9.1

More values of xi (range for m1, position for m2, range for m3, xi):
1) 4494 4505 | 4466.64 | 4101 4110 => -1933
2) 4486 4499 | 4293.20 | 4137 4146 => -1299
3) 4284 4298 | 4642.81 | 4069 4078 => -1964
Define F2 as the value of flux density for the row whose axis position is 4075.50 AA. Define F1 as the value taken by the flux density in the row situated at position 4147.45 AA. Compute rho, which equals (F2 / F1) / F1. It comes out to 0.10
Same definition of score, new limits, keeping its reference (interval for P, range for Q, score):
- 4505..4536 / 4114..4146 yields 0.60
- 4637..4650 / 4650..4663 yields 1.06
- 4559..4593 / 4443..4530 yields 0.98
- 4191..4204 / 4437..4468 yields 0.93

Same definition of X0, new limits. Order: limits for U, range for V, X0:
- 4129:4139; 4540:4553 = 1.0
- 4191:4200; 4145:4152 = 0.5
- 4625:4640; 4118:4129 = 0.4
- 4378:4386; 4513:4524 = 2.0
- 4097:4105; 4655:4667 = 1.3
